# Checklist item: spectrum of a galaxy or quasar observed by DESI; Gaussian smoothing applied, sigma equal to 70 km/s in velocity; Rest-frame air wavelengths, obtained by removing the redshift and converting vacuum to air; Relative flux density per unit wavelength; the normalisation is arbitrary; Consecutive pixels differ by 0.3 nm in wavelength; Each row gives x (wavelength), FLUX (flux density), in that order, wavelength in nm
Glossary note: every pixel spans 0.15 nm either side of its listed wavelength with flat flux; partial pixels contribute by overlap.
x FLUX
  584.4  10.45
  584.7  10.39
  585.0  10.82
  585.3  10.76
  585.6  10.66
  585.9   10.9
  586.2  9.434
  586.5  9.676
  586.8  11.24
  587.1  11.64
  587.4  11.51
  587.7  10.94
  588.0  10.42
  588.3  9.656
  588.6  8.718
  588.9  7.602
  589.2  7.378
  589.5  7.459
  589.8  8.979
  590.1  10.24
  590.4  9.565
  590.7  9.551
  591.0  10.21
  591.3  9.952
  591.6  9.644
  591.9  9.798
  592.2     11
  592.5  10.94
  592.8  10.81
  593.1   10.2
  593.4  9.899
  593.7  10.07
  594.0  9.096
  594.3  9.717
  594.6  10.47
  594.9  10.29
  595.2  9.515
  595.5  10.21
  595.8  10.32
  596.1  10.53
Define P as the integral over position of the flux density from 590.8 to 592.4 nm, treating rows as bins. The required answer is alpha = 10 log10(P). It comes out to 12.1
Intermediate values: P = 16.2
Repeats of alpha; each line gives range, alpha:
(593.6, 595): 11.4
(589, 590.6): 11.4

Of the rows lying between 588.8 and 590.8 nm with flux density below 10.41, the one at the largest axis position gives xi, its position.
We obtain 590.7 nm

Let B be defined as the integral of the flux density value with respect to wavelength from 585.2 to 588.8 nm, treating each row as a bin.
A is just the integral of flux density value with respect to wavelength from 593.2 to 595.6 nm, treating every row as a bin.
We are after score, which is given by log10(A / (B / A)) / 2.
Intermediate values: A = 24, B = 37.5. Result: 0.6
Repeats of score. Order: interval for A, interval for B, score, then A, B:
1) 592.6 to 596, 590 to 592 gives 0.9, 34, 19.7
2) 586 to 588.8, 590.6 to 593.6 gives 0.7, 29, 30.6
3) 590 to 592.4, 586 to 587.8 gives 0.7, 24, 19.3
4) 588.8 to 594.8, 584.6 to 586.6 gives 1.1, 58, 20.8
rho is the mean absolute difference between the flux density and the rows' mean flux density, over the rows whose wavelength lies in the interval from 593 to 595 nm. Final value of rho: 0.34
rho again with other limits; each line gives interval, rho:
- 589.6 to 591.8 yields 0.34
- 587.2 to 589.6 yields 1.42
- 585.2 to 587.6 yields 0.60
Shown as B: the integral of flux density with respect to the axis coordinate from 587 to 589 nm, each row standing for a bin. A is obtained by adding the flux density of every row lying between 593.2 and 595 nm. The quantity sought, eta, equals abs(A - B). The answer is 39.4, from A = 60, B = 20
